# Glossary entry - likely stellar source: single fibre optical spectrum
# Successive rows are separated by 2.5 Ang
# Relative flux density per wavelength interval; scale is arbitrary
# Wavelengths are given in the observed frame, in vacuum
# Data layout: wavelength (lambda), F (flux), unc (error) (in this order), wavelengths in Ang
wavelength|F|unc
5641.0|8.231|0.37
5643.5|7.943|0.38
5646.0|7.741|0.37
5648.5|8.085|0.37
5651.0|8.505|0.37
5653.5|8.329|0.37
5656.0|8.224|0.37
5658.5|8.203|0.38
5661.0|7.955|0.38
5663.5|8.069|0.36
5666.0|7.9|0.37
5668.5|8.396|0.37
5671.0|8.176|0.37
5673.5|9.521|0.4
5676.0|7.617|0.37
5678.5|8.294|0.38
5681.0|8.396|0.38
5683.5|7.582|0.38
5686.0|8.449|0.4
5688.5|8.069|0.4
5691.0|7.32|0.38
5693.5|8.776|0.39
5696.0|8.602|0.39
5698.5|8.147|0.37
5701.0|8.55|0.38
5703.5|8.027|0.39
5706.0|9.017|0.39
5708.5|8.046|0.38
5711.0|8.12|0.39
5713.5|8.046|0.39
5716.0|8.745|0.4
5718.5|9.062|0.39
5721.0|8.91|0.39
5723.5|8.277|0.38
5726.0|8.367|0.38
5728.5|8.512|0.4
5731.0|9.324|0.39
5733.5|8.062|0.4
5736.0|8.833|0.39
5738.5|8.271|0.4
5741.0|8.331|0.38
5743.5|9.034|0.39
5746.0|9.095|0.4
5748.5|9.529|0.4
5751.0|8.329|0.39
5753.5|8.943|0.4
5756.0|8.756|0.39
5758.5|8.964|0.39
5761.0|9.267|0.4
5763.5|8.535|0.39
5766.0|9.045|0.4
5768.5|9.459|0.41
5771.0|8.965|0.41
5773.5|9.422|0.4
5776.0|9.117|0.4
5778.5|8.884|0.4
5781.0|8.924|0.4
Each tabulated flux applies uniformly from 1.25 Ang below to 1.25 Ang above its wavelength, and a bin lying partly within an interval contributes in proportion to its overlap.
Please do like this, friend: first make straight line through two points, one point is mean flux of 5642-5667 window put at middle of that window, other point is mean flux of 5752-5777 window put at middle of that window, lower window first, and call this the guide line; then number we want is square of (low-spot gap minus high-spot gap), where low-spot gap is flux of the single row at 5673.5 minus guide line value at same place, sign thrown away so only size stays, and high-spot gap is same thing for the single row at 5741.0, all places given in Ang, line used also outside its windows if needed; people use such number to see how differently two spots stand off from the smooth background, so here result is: 0.57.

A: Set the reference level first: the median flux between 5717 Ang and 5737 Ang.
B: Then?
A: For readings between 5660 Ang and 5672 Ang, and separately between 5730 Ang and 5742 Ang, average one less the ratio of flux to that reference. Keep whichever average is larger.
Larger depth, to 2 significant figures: 0.066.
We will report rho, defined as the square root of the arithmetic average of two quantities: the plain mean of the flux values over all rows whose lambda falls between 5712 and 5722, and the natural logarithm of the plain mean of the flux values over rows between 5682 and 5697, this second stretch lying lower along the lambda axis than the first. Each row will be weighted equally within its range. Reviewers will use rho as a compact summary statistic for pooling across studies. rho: 2.32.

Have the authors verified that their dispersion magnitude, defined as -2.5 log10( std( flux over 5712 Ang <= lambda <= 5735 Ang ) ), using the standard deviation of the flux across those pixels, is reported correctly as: 0.9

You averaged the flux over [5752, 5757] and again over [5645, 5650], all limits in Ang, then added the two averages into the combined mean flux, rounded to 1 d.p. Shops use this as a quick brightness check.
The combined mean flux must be 16.8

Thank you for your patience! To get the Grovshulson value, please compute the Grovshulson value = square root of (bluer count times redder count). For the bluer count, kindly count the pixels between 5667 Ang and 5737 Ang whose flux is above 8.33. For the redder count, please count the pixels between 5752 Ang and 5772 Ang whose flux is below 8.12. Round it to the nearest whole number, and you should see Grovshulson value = 0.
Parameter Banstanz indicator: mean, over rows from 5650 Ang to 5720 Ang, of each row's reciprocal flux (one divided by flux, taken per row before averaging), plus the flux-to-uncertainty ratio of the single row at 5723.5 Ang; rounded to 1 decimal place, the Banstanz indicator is 21.9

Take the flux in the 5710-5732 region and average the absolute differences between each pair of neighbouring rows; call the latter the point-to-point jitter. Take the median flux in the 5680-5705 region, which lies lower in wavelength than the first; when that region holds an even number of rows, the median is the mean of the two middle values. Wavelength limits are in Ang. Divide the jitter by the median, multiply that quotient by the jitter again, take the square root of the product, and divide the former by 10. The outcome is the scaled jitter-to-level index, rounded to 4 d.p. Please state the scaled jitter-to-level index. 0.0127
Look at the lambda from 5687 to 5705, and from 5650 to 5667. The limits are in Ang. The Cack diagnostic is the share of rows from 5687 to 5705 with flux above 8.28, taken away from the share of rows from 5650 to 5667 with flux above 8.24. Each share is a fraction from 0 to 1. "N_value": -0.14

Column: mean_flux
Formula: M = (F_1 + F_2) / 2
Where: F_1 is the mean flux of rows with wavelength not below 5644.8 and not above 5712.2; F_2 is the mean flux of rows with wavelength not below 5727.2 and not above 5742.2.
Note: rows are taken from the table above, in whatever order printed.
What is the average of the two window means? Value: 8.39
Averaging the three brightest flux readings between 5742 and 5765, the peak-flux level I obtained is 9.3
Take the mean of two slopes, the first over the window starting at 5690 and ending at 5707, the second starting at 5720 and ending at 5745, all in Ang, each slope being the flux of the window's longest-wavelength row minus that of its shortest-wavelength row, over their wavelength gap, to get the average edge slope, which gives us 0.059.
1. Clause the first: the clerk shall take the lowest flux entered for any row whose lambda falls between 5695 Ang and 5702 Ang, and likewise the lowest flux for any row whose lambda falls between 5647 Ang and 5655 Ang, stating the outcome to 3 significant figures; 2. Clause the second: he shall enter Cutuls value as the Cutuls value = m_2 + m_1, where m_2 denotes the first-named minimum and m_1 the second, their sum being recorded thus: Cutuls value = 16.2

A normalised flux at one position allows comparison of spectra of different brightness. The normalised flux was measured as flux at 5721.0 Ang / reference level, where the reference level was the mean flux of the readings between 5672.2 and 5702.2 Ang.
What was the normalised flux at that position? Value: 1.08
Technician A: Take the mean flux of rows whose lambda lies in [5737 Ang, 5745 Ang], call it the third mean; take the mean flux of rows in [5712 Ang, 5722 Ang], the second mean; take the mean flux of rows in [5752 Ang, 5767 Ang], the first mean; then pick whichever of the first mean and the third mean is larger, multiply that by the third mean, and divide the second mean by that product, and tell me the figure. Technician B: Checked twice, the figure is 0.114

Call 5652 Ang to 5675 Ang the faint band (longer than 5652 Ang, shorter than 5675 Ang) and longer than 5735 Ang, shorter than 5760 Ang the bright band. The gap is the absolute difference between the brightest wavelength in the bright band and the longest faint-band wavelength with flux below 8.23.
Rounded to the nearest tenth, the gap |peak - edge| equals 77.5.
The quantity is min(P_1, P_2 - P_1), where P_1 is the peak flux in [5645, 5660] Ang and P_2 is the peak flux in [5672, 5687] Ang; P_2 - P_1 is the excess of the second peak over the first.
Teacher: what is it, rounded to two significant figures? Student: 1.0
